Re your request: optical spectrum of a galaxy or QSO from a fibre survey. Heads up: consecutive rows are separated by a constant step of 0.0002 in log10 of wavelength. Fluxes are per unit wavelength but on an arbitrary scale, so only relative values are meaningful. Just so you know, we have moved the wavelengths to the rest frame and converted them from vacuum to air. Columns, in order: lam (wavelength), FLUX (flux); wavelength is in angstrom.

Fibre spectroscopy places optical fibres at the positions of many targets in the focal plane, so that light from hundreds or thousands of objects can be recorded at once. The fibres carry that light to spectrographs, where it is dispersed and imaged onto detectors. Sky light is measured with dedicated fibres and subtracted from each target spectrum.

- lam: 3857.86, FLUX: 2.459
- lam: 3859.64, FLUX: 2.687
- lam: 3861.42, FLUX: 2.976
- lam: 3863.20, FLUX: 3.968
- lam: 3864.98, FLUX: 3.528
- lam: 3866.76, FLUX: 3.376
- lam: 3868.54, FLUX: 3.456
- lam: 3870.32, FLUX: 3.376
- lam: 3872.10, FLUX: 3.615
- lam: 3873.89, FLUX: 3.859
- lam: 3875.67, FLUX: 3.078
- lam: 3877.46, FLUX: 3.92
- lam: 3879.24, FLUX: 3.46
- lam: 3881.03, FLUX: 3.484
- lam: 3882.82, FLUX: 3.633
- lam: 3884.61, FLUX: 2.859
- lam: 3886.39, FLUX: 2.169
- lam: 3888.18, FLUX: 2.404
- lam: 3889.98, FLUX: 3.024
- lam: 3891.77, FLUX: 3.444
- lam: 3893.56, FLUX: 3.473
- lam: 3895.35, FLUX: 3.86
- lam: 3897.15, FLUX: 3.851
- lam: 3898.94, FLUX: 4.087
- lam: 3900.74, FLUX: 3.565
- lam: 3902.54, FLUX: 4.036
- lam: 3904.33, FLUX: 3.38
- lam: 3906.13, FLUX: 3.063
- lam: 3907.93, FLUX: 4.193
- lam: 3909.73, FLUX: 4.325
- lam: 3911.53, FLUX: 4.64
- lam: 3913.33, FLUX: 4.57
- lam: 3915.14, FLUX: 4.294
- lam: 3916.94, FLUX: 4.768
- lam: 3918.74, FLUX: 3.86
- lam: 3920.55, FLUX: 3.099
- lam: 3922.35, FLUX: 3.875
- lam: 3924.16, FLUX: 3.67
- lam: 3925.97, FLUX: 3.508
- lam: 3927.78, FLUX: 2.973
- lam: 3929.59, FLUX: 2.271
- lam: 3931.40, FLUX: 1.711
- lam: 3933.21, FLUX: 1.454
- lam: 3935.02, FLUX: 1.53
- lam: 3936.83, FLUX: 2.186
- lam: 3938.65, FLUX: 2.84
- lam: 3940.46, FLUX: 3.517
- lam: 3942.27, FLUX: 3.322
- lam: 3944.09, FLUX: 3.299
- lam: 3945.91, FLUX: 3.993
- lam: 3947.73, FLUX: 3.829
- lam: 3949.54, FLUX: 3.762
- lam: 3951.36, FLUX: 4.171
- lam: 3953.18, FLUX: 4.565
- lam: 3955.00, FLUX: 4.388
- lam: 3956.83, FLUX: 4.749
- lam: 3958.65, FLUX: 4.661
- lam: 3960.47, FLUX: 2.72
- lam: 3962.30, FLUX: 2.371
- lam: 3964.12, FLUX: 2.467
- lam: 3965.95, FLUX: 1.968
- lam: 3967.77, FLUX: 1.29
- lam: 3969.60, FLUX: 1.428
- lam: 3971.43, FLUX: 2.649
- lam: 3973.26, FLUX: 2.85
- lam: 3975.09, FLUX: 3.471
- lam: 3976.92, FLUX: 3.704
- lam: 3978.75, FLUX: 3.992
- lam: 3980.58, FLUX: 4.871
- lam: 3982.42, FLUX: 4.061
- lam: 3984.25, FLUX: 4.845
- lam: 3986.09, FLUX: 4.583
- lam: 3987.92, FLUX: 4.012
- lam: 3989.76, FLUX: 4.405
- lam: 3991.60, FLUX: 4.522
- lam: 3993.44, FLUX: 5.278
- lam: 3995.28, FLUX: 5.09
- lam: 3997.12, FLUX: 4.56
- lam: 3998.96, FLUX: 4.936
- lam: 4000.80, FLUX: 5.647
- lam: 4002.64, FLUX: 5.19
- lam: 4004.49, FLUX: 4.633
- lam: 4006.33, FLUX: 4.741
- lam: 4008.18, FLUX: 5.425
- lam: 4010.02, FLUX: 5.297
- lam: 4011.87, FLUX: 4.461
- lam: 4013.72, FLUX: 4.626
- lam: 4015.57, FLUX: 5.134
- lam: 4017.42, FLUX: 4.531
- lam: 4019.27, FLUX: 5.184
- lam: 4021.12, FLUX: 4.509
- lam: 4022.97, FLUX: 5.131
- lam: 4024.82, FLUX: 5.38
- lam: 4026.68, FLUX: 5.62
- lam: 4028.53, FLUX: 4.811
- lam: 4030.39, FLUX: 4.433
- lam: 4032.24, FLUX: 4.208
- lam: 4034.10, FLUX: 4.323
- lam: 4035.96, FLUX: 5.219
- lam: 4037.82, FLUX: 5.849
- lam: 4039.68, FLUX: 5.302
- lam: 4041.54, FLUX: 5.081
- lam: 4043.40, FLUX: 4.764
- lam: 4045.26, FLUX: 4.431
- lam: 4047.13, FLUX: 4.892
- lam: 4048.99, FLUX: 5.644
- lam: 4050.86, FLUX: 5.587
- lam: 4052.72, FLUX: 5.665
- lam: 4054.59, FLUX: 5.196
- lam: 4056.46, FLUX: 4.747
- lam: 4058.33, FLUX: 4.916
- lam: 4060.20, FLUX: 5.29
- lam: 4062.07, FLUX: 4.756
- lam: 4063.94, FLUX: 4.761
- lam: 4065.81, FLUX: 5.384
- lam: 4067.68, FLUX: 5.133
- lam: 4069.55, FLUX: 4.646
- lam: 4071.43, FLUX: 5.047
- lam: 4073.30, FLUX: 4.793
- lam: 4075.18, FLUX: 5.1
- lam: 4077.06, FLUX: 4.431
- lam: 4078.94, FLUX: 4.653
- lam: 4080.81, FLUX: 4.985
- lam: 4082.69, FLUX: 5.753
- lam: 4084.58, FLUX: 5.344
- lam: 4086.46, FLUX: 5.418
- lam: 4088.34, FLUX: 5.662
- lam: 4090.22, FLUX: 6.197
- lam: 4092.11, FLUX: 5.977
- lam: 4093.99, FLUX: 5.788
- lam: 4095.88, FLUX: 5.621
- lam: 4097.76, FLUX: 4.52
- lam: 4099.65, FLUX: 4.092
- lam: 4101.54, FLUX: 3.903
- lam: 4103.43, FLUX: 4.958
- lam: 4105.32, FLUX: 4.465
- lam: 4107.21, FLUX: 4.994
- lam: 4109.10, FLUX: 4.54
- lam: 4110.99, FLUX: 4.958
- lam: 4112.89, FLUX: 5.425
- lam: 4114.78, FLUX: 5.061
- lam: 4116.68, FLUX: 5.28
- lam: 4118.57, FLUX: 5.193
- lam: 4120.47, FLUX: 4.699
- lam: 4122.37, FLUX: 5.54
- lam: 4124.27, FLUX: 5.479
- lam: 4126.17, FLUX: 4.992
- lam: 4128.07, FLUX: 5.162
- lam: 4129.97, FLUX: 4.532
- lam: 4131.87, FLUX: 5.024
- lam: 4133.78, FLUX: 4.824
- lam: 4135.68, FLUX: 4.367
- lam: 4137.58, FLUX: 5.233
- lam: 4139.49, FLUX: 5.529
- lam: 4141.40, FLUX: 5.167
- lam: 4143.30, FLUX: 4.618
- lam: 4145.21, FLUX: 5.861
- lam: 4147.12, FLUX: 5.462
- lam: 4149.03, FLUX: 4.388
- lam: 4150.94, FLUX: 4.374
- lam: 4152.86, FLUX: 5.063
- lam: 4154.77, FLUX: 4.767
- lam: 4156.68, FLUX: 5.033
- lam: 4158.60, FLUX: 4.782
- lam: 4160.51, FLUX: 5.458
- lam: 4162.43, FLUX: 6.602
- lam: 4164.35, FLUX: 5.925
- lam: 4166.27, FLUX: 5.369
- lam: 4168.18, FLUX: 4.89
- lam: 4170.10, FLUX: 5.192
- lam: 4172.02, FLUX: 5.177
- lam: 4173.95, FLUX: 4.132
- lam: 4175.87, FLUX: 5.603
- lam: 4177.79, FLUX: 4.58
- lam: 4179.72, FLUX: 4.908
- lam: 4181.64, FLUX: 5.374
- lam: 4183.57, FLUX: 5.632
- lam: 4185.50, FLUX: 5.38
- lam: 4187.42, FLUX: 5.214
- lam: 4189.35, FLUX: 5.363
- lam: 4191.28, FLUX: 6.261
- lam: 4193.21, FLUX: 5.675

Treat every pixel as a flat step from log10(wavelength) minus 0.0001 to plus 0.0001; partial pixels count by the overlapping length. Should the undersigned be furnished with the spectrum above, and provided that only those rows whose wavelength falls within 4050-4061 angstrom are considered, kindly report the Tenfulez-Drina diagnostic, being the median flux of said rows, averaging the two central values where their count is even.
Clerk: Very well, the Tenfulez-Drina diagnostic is 5.2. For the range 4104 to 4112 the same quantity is 4.7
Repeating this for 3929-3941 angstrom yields 2.2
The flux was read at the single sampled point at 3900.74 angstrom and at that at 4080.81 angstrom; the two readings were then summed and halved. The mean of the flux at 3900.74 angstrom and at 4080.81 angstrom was 4.3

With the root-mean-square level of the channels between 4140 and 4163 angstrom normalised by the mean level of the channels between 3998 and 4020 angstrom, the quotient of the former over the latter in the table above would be 1.04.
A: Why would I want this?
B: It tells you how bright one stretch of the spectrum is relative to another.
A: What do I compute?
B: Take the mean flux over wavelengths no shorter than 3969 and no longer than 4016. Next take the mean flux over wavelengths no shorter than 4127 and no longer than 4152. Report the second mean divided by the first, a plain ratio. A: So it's 1.1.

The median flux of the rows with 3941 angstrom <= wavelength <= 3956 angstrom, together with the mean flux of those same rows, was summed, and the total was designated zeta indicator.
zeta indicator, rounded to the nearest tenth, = 7.8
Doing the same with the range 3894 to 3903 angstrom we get 7.7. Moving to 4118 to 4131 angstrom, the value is 10.2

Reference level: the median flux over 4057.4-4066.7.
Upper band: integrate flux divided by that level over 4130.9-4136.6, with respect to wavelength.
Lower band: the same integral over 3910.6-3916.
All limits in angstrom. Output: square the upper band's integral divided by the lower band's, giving 1.24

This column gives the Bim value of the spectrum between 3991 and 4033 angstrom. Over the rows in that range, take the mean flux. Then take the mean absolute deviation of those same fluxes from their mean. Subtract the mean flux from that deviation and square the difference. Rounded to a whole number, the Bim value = 21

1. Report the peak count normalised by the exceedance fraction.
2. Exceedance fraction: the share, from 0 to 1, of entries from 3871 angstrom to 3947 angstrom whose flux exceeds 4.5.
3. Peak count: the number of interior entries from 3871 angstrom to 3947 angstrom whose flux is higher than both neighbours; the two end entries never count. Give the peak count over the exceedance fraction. 140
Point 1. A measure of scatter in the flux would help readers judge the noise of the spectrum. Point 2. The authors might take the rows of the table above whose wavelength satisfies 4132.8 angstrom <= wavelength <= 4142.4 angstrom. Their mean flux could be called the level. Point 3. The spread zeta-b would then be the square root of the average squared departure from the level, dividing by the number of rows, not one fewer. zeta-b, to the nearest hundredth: 0.40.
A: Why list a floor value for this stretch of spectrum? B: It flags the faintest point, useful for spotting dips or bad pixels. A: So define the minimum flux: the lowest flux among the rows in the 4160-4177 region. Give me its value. 4.132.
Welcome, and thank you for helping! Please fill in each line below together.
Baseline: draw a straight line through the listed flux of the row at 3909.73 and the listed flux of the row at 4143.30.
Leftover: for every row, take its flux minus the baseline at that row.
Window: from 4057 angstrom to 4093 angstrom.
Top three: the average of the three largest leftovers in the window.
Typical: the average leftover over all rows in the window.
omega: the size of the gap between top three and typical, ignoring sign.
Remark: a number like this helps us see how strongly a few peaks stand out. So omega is 0.79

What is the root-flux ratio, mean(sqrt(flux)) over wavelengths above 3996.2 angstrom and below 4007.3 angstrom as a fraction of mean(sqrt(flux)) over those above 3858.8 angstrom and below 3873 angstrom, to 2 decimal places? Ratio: 1.21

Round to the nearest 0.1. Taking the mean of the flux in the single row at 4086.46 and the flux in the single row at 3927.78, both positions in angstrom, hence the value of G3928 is 4.2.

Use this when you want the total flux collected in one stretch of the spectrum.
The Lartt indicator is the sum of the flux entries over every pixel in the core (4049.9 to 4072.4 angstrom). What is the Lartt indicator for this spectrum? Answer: 61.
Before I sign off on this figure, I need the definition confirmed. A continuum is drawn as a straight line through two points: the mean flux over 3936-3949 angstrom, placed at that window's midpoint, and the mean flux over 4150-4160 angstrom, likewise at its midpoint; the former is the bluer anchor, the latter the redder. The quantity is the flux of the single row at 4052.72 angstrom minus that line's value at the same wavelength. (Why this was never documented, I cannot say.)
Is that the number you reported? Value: 1.6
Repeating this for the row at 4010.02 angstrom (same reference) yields 1.5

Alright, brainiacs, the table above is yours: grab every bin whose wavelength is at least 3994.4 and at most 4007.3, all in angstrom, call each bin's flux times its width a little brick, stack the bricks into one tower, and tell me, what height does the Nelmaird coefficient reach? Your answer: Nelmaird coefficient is 64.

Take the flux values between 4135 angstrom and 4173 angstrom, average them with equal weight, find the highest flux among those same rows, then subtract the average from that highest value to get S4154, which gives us 1.4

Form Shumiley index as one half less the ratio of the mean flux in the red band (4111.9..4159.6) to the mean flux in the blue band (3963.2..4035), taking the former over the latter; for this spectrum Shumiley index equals -0.67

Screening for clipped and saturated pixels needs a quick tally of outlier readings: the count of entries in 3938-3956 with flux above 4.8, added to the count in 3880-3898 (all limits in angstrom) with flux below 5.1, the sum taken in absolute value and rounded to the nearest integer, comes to 10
